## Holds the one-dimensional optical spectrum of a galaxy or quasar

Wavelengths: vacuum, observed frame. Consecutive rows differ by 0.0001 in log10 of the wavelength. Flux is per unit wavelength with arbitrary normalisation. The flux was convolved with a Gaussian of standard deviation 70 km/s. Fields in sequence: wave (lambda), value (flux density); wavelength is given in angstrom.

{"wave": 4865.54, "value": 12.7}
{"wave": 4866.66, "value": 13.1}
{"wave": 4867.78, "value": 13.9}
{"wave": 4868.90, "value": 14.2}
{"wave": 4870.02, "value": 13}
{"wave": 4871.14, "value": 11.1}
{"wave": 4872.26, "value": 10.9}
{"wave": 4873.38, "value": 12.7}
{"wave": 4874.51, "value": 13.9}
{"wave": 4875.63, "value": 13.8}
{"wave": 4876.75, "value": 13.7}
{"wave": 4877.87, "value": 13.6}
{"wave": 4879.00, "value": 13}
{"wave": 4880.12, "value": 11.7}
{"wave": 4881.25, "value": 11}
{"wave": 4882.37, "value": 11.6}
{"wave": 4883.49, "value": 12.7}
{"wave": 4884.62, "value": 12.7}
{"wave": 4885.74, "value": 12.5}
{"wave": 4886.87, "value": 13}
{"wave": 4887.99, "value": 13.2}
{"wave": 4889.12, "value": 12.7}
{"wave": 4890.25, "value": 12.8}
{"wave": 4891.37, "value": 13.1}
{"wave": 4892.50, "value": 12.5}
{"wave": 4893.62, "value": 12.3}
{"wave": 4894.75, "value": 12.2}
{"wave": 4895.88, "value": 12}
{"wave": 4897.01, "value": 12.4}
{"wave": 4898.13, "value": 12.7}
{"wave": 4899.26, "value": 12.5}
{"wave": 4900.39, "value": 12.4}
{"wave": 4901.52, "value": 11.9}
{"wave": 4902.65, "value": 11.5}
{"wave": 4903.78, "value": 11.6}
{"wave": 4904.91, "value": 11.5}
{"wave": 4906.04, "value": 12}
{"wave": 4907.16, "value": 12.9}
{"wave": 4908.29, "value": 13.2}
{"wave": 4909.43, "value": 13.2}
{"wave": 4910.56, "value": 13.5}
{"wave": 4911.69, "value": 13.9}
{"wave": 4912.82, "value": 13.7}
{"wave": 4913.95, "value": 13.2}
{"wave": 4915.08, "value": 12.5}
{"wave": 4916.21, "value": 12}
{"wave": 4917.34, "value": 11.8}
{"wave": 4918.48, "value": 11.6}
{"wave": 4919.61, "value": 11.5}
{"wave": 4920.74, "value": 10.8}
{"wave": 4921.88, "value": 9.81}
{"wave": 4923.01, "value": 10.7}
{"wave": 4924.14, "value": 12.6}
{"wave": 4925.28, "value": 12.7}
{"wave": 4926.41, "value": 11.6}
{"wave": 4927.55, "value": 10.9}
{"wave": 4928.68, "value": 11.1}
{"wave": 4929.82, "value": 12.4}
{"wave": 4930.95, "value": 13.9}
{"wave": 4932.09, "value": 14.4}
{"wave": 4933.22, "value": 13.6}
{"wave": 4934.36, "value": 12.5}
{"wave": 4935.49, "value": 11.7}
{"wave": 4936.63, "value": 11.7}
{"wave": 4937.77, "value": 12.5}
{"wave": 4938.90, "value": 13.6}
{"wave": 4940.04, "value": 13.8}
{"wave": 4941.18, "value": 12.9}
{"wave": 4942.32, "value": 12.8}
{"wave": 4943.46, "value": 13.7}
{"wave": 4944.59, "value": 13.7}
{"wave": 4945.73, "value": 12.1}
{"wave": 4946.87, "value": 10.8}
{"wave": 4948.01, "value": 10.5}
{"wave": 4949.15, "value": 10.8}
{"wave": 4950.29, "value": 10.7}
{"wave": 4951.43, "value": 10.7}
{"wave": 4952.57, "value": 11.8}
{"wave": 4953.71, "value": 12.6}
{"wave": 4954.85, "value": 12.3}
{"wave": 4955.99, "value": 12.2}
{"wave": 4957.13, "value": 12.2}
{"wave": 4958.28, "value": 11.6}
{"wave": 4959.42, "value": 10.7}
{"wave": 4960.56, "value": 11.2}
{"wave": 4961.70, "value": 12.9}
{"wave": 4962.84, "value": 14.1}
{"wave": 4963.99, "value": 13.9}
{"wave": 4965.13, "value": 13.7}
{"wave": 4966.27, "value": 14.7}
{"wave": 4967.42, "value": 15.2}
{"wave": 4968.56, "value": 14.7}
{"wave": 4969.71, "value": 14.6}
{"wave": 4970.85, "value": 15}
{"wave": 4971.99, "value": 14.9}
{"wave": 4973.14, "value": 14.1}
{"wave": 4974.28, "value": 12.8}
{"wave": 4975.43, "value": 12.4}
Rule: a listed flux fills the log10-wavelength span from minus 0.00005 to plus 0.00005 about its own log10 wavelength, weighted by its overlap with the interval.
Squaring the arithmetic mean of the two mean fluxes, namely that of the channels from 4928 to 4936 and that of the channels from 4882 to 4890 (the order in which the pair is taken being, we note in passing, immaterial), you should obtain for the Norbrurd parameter 162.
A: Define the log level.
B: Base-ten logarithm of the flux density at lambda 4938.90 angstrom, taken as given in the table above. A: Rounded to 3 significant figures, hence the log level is 1.13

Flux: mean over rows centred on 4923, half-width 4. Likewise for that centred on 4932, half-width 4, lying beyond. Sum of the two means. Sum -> 24.2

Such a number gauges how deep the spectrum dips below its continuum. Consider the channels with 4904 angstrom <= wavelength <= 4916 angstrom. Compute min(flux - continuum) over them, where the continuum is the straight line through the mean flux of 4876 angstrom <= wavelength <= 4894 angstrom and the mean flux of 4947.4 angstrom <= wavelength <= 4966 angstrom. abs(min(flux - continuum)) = 1.0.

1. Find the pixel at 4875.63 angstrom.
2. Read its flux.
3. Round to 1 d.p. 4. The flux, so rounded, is 13.8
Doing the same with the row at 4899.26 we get 12.5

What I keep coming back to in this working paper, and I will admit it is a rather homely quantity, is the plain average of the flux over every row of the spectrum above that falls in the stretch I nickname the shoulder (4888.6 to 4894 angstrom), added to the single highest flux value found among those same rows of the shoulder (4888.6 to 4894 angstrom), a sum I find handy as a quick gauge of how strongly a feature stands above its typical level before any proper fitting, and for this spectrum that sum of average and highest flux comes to 25.8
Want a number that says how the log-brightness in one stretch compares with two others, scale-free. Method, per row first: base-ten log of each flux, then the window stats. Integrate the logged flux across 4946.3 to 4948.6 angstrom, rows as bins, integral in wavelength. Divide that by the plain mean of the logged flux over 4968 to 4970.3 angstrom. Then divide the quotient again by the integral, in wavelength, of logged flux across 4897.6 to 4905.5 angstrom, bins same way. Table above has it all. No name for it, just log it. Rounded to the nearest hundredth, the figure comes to 0.24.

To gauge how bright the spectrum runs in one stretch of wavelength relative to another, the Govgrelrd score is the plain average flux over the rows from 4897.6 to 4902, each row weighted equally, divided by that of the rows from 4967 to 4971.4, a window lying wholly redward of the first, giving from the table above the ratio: 0.83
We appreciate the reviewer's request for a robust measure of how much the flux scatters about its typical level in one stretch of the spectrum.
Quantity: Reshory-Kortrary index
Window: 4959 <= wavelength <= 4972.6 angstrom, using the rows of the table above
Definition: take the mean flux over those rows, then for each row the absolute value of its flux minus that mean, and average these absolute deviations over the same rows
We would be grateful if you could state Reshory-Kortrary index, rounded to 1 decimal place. 1.1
